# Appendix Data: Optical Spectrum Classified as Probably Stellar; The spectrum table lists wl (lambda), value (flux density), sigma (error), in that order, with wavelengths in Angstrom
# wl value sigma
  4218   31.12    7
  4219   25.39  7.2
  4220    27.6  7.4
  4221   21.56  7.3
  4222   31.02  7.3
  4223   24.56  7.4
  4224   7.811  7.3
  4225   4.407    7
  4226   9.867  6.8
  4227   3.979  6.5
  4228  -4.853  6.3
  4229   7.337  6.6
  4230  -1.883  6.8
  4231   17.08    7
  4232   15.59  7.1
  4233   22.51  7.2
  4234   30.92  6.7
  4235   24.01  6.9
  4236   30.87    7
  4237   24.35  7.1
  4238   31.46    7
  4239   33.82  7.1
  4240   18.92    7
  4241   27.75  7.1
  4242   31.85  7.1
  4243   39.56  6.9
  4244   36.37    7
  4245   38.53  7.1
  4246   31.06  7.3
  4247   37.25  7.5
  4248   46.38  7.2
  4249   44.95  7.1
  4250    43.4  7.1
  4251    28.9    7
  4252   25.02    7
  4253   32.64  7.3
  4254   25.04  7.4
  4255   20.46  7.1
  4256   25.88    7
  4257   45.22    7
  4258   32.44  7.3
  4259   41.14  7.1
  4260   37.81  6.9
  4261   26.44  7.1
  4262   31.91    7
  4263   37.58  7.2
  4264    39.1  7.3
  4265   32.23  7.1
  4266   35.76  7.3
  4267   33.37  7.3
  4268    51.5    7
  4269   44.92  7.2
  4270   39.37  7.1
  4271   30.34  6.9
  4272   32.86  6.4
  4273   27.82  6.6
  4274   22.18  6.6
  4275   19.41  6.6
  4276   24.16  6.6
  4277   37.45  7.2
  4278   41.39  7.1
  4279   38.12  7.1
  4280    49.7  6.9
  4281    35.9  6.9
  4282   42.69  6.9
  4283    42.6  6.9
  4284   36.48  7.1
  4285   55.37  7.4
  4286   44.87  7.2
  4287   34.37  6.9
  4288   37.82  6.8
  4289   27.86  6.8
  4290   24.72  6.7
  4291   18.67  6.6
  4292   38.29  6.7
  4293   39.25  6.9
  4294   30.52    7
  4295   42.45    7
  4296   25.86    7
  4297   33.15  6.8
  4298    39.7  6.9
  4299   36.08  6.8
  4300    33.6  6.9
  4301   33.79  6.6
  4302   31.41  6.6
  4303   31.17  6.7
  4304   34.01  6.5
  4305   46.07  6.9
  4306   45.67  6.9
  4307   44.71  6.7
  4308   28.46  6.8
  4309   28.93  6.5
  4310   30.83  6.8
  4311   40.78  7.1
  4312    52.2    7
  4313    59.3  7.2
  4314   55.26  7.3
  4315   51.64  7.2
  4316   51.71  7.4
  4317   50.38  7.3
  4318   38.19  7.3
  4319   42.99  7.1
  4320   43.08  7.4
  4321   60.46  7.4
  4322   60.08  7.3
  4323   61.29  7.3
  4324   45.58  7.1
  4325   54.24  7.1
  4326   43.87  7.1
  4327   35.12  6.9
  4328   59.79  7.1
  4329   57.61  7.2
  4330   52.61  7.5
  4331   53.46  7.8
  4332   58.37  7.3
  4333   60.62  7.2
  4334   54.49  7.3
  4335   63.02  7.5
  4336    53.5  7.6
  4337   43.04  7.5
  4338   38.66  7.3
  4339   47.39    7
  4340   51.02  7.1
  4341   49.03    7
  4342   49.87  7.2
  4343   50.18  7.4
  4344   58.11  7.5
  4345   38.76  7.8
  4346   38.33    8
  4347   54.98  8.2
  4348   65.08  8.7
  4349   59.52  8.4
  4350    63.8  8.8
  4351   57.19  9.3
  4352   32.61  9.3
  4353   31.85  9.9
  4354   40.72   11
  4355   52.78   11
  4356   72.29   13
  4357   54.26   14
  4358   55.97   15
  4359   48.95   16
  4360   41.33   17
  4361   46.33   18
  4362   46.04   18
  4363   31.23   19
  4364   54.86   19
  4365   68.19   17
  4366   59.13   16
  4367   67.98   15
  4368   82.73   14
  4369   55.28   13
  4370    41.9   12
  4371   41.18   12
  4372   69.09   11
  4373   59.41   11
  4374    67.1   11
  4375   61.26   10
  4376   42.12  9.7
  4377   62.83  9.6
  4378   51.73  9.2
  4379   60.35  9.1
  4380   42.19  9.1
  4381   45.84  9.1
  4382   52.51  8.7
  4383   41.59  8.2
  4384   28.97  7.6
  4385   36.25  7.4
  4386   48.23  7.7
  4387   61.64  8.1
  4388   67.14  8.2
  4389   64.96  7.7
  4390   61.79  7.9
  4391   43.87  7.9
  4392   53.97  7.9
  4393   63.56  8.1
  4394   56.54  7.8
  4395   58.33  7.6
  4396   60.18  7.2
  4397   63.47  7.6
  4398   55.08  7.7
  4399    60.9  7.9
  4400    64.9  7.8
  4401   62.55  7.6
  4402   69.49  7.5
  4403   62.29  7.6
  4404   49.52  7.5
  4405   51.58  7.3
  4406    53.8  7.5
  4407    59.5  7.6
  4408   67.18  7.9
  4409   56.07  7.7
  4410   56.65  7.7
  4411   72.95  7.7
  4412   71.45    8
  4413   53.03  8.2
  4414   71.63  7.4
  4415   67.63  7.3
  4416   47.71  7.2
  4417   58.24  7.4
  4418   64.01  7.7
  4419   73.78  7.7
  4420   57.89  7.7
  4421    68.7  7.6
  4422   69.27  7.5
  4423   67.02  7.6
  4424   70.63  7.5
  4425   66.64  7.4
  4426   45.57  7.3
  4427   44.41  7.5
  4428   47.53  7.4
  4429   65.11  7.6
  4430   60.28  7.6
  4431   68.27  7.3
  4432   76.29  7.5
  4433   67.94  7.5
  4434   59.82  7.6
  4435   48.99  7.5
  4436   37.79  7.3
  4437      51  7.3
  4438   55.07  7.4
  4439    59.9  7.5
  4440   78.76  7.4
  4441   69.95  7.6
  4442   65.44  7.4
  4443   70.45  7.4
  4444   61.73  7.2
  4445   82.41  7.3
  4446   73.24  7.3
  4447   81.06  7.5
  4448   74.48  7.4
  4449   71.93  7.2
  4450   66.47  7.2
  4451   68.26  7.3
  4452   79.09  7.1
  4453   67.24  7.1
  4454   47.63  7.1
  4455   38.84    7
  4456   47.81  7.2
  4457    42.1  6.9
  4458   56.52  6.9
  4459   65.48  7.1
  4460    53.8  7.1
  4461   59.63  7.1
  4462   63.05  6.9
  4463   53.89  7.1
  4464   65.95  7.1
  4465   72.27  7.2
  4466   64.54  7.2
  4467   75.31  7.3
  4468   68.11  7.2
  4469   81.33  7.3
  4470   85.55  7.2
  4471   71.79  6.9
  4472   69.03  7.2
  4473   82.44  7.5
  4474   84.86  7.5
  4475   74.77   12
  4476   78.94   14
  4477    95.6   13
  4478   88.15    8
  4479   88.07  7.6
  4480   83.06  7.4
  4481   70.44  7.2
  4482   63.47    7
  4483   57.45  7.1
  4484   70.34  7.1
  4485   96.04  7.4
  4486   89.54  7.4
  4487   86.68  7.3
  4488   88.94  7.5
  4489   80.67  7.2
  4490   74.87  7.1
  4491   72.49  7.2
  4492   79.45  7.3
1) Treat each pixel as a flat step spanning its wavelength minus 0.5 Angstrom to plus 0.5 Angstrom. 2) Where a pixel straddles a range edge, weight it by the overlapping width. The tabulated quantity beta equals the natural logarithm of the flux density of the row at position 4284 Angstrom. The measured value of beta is 3.6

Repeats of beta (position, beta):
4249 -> 3.8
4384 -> 3.4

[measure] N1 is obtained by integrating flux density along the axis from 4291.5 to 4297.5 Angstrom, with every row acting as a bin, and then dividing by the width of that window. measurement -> 35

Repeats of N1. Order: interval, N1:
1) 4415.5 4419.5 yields 61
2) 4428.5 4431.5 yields 65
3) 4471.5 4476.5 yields 78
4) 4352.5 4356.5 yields 49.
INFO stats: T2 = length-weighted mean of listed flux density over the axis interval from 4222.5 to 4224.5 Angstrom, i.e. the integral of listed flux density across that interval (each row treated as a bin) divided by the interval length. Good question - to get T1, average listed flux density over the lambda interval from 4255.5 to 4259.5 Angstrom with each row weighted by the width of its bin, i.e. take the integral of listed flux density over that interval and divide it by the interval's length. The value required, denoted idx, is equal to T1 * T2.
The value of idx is 585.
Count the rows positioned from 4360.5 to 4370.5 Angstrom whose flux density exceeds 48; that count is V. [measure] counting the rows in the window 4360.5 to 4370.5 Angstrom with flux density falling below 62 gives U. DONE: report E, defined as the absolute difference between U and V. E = 1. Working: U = 7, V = 6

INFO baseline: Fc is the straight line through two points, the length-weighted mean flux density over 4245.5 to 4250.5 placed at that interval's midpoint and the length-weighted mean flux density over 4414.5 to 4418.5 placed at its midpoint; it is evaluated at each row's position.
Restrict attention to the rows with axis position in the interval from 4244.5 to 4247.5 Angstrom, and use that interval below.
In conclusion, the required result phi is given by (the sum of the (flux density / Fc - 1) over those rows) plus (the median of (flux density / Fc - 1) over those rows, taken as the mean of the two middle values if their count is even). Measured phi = -0.4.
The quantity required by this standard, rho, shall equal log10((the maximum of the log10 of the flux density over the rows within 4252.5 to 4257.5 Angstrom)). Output 0.22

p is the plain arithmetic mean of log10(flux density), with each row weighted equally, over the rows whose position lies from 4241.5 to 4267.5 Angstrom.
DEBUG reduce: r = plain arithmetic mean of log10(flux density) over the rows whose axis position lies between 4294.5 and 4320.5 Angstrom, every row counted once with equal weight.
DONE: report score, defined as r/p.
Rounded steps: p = 1.53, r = 1.60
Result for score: 1.04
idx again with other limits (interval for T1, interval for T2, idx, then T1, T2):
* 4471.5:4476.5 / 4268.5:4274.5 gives 2568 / 78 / 33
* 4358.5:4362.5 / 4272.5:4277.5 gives 1197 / 46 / 26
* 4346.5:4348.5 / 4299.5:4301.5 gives 2023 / 60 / 34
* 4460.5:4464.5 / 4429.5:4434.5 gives 4033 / 61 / 67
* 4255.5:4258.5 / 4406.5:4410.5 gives 2066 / 35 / 60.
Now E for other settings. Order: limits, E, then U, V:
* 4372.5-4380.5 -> 0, 6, 6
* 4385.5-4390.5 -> 2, 3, 5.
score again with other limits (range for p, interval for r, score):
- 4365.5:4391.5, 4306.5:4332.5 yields 0.97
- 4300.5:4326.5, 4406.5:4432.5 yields 1.09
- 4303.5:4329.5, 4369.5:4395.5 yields 1.03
